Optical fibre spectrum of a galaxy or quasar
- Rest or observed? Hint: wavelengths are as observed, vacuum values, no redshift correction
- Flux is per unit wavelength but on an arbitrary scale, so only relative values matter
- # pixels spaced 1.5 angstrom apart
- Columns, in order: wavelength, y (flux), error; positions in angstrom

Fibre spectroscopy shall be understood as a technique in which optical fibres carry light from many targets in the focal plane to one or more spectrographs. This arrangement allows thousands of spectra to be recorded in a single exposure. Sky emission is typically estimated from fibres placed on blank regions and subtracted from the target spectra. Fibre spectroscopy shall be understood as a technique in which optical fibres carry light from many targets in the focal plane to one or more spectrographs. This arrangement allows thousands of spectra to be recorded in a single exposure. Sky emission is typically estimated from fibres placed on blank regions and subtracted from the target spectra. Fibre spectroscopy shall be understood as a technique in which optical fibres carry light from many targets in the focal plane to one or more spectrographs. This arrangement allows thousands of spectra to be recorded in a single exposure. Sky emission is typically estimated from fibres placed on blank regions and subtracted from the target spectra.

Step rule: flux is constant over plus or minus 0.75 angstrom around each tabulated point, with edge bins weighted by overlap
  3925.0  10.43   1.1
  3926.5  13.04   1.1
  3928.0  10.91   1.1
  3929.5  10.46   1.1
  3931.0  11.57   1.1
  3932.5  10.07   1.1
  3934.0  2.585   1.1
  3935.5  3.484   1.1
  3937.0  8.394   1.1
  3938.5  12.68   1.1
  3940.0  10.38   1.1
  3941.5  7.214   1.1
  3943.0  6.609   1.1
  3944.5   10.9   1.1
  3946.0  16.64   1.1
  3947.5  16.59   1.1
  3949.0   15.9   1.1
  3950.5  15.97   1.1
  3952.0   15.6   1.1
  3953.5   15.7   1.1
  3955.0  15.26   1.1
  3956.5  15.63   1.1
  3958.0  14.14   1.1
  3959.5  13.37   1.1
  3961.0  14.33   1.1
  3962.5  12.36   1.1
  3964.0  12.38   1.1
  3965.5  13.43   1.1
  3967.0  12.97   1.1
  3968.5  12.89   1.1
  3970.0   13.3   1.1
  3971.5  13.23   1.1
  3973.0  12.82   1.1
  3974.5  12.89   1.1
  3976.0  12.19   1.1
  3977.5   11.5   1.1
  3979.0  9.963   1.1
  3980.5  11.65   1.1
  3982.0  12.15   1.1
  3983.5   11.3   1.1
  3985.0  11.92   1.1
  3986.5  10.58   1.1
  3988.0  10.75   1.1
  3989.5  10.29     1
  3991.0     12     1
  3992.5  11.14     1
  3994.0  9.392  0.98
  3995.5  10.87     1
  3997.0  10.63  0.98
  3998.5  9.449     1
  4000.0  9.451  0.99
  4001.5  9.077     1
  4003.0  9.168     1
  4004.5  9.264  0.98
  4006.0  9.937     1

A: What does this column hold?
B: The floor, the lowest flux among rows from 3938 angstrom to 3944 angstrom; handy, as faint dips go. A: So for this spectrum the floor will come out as 6.609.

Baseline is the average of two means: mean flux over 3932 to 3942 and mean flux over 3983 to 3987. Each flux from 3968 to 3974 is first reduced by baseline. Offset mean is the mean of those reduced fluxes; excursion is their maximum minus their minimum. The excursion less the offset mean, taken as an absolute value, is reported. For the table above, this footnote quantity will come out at 3.0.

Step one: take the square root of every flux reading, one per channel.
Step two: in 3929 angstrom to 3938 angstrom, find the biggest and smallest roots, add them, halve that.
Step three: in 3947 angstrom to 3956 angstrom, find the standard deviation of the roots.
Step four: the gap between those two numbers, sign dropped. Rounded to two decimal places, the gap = 2.45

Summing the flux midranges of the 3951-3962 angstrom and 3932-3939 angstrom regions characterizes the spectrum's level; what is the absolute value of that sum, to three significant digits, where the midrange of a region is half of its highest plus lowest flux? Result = 22.2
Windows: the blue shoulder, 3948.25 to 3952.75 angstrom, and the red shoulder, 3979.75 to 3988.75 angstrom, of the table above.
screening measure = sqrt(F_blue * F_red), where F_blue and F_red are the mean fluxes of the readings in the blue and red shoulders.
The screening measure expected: 13.4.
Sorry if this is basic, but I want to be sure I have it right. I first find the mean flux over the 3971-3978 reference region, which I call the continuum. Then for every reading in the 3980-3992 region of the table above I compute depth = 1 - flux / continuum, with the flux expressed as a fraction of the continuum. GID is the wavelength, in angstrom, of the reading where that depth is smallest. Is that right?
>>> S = 3982.0 angstrom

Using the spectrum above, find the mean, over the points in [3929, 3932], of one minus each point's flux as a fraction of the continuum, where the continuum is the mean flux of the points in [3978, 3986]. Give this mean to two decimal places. 0.03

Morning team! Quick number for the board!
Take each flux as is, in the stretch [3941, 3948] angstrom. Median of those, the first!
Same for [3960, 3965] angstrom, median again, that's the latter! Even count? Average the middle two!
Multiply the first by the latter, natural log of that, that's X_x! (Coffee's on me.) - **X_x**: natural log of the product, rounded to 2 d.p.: 4.90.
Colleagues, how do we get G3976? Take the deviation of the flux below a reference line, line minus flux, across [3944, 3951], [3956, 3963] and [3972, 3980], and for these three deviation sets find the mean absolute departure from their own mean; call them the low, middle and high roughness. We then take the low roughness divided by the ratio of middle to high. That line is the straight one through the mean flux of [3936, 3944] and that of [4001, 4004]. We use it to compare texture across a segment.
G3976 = 1.78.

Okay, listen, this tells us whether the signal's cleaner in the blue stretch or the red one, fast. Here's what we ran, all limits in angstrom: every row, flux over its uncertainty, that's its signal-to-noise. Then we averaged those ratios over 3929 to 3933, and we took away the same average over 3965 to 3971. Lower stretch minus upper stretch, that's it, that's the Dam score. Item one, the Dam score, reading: -2.2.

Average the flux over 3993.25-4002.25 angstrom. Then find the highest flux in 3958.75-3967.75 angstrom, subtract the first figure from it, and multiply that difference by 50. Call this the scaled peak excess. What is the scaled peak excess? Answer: 226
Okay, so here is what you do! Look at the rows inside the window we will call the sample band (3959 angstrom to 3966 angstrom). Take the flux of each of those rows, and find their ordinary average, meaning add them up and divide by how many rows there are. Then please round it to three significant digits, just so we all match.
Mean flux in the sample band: 13.2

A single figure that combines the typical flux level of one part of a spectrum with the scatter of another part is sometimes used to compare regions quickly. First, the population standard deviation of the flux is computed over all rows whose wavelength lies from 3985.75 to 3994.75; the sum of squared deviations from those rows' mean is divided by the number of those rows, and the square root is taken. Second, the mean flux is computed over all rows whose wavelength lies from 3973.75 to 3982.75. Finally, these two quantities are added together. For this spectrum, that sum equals 12.5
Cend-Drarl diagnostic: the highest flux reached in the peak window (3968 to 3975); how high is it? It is 13.3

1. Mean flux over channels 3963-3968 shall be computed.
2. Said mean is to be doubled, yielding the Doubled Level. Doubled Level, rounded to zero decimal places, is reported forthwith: 26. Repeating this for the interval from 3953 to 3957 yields 31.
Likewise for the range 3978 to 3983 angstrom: 23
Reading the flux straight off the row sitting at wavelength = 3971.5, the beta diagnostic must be 13.23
